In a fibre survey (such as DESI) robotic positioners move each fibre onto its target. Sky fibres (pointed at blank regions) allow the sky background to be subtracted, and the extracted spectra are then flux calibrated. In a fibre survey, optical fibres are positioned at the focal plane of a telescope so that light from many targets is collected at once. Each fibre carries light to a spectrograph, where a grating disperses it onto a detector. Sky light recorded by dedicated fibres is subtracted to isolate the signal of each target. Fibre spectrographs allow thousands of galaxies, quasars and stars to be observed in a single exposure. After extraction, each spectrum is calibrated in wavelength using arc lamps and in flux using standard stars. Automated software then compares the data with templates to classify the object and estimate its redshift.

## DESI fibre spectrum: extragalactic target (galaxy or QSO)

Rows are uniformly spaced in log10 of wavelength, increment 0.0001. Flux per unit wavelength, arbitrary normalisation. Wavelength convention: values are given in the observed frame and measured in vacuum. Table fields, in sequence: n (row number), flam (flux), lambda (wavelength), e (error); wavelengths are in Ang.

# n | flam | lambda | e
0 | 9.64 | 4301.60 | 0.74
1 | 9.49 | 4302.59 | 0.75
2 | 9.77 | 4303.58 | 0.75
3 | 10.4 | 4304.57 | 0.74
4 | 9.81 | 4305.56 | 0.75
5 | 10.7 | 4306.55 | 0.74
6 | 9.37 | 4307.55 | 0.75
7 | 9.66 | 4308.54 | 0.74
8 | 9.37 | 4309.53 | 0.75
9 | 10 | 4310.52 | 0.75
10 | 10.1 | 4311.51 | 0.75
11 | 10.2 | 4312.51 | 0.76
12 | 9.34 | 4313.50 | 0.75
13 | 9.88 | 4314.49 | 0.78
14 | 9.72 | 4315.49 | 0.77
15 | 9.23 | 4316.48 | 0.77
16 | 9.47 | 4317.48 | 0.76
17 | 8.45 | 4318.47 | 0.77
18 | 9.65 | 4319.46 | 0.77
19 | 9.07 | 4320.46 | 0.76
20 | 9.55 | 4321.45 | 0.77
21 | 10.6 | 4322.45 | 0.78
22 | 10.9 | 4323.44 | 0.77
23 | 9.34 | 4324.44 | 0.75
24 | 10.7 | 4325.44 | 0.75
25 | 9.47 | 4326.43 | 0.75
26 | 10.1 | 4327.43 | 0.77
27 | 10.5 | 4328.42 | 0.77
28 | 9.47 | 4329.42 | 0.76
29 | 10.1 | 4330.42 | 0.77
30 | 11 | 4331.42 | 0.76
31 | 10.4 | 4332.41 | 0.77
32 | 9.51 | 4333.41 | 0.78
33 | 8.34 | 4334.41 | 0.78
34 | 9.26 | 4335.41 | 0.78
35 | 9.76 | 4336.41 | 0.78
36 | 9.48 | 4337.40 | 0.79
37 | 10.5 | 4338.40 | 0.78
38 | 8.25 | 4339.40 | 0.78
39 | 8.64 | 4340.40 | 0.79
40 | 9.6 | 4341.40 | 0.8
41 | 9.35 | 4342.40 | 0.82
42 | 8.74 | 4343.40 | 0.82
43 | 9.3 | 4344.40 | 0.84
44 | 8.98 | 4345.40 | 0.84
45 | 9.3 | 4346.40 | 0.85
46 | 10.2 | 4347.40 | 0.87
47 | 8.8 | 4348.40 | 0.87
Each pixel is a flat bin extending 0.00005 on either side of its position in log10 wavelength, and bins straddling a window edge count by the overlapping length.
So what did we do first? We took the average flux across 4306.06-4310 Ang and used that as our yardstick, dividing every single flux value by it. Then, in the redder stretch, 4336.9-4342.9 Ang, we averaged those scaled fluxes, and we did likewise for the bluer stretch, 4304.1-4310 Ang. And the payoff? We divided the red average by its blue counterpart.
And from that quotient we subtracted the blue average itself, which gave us -0.07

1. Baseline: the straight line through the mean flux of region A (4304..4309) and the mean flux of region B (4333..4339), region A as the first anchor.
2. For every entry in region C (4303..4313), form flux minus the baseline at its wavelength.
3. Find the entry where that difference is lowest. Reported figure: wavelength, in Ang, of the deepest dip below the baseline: 4307.55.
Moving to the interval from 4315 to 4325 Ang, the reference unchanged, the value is 4318.47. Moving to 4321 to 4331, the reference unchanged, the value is 4324.44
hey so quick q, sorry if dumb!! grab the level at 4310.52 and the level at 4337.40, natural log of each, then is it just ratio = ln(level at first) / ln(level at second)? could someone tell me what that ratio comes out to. 1.02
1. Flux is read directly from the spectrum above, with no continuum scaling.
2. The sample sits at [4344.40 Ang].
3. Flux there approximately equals 9.3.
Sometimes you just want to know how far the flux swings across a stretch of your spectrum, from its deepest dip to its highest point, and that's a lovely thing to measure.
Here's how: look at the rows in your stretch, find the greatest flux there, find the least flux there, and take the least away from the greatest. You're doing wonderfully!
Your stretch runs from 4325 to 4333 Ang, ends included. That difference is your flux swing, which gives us 1.5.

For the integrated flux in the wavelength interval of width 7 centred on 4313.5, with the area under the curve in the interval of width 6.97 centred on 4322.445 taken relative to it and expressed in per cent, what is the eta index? 102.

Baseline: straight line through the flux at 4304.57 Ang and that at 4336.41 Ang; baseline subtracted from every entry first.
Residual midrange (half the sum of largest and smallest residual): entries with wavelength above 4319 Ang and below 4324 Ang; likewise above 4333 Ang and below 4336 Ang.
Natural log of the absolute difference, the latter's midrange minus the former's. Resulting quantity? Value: -0.2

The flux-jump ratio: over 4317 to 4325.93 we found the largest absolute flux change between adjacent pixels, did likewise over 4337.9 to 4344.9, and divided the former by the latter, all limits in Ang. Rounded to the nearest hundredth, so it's 0.69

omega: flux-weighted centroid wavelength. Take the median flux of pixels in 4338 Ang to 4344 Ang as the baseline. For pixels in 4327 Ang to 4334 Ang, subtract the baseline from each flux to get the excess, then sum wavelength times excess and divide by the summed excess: 4330.4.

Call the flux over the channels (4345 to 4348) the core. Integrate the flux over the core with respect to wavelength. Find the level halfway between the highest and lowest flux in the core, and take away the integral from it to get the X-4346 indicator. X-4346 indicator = -18.9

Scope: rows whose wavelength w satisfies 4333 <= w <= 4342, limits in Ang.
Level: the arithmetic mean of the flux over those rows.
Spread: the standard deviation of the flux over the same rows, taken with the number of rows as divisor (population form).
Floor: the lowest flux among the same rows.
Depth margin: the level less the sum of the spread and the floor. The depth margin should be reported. 0.32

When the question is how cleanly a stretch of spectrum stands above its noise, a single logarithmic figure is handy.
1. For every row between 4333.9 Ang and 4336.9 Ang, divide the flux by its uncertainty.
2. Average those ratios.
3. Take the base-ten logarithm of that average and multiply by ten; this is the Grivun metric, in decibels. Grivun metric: 10.7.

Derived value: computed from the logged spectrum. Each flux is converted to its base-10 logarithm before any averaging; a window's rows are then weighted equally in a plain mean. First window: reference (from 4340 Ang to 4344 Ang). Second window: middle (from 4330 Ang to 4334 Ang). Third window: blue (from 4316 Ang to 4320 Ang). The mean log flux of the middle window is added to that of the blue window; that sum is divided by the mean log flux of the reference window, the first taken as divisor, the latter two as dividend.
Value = 2.06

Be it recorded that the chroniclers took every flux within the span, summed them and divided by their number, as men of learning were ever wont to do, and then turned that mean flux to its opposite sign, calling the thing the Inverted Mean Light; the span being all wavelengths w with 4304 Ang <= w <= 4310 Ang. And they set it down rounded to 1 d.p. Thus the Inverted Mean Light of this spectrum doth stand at -9.9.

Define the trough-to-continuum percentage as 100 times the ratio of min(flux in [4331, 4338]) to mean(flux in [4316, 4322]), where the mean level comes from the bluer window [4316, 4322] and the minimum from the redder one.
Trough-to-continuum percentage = 90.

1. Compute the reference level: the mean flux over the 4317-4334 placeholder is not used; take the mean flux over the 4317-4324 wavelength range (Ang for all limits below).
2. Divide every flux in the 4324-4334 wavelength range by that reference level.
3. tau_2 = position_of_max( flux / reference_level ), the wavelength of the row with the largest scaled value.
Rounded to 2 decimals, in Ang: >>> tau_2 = 4331.42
